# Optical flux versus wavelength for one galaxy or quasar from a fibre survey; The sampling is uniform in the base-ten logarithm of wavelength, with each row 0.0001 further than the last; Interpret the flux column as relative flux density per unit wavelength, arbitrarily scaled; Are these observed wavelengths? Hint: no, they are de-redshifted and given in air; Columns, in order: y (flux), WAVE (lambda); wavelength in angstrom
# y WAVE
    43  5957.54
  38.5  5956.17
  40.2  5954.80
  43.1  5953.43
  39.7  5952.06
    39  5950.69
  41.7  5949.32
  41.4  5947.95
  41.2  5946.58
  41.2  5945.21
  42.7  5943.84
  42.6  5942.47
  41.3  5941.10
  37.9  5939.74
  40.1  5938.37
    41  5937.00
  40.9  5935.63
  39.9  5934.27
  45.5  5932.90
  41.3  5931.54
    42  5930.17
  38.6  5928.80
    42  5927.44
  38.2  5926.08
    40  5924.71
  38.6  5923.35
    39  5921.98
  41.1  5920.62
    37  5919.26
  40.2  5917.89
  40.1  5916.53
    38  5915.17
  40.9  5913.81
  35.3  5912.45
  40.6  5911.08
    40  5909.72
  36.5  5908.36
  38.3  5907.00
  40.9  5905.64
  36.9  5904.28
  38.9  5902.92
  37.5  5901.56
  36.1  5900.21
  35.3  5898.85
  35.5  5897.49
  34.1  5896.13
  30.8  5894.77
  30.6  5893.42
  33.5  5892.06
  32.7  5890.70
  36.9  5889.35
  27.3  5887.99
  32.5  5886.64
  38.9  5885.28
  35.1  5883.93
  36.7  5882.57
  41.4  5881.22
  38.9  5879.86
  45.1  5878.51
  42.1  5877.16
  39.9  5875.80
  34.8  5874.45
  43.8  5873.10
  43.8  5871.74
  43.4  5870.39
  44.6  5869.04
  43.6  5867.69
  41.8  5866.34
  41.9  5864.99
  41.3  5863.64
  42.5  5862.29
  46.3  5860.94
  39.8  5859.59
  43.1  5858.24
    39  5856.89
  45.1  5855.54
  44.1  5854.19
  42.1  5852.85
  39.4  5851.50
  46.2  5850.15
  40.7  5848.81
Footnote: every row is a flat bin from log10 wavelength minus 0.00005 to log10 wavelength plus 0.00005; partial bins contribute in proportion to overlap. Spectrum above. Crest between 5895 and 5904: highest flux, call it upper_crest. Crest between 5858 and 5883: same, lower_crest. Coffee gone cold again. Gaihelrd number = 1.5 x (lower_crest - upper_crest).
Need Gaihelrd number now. 11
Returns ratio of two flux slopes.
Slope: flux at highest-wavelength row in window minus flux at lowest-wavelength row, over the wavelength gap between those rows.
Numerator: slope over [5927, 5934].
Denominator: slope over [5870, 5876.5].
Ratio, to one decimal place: -1.0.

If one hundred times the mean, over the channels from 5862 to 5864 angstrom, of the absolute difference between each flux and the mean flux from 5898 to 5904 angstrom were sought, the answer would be 495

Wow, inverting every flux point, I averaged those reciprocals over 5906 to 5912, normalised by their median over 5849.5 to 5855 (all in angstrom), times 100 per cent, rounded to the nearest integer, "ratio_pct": 111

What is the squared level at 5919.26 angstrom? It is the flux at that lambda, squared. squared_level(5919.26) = 1369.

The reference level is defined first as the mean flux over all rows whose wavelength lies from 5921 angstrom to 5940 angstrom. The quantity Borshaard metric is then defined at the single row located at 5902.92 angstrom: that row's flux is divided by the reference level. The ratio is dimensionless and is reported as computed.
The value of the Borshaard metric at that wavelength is 0.96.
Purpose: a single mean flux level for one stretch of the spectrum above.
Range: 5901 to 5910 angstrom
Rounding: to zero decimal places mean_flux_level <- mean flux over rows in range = 38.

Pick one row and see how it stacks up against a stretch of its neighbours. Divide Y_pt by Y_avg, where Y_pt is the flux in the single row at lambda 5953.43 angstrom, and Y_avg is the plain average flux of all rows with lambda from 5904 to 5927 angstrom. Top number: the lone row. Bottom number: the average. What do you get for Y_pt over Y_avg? 1.11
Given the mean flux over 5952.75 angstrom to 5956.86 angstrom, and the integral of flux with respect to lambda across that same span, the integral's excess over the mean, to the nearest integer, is 126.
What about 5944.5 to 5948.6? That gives 128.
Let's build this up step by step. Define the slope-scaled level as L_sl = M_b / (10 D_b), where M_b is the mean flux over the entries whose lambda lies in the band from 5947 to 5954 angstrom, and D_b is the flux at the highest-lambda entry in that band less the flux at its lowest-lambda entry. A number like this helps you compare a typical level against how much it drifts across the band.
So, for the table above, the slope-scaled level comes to 2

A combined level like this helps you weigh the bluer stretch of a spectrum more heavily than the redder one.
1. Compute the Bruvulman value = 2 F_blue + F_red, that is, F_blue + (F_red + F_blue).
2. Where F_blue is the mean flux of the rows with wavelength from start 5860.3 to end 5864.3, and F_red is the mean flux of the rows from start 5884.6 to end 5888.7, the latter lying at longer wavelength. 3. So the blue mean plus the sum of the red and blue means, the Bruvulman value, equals 120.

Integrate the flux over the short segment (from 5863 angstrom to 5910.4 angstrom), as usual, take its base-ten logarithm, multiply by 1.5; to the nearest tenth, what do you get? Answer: 4.9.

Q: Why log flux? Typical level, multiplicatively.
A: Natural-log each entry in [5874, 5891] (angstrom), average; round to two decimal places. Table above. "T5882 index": 3.61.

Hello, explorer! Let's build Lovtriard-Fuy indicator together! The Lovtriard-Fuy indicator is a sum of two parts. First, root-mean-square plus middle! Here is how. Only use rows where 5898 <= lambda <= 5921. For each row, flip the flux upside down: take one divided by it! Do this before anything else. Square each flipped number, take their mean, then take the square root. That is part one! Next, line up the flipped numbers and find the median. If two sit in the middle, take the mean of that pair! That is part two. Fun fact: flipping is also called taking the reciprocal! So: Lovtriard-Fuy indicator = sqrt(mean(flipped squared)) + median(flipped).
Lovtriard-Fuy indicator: 0.052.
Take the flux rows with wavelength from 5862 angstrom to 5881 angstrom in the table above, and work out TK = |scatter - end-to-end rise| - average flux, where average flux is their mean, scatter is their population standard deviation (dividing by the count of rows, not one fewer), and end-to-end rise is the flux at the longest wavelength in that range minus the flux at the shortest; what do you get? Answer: -36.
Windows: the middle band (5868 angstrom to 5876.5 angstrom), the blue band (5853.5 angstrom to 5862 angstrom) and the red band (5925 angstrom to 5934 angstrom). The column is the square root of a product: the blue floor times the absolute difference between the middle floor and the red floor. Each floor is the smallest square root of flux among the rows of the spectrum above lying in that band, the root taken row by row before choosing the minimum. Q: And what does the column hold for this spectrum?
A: 1.33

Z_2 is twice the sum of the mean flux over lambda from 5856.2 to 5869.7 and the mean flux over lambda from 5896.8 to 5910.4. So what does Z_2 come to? 160.0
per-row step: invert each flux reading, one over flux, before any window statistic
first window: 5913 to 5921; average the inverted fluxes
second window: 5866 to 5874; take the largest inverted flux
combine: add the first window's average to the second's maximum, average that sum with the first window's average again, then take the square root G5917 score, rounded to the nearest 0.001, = 0.193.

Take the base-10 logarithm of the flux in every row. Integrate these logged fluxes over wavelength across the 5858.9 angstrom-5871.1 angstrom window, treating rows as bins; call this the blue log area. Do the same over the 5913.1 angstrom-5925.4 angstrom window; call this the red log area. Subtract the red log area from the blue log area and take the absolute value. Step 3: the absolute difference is 0.3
